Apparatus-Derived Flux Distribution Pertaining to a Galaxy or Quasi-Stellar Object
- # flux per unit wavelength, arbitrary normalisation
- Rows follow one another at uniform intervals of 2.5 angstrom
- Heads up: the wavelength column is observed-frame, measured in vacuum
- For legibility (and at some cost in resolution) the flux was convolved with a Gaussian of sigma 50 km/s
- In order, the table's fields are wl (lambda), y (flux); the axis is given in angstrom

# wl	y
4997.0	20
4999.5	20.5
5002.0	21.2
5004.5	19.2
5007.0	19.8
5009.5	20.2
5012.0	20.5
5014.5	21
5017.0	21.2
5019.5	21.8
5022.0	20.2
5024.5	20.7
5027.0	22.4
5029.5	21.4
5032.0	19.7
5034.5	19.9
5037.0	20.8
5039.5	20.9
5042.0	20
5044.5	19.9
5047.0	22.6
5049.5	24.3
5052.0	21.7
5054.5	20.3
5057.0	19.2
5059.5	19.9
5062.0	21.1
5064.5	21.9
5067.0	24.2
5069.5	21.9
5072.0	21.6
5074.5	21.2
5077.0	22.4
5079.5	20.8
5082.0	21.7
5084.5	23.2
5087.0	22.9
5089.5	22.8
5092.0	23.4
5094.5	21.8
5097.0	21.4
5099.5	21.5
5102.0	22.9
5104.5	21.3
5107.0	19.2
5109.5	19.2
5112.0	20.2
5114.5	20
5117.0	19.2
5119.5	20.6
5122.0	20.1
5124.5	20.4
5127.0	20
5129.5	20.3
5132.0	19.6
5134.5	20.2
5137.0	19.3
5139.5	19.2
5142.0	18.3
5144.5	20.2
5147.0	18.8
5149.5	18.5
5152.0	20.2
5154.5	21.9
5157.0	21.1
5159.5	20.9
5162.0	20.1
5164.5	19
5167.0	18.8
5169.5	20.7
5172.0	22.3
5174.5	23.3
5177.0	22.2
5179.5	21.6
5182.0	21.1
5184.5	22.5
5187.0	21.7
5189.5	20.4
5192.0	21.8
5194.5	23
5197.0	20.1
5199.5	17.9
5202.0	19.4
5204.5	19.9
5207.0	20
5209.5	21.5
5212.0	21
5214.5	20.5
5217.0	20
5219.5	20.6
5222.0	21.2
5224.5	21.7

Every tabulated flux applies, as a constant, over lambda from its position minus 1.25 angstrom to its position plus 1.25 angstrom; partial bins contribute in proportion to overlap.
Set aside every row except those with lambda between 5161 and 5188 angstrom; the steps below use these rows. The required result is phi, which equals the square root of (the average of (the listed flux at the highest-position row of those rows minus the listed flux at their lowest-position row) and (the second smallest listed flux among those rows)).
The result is 3.21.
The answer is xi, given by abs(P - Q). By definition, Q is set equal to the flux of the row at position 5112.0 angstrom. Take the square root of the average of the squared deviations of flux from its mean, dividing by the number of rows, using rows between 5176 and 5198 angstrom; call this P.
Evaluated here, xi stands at 19.3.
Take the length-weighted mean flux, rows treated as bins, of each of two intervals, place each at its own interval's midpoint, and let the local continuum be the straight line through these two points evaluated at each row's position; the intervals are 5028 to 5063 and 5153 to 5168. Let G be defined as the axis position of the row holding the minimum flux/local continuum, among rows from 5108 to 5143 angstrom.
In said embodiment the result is 5142.0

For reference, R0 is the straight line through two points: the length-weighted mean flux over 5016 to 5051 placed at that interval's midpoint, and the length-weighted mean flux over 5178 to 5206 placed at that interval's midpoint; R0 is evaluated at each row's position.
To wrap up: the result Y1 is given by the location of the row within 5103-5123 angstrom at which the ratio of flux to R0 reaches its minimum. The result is 5107.0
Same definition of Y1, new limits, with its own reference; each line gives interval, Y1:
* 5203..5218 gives 5204.5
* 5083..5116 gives 5107.0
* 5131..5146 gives 5142.0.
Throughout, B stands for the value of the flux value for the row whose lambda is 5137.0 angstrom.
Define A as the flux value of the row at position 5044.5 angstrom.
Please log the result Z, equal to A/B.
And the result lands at 1.03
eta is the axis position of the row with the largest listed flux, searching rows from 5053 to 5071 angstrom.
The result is 5067.0 angstrom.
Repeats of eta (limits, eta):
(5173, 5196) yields 5174.5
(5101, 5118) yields 5102.0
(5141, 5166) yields 5154.5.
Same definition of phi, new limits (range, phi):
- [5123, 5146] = 3.08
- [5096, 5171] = 2.98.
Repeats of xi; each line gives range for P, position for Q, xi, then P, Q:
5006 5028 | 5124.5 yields 19.6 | 0.78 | 20.4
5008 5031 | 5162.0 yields 19.4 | 0.70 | 20.1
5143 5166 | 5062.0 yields 20.0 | 1.07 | 21.1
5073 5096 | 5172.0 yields 21.4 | 0.86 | 22.3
